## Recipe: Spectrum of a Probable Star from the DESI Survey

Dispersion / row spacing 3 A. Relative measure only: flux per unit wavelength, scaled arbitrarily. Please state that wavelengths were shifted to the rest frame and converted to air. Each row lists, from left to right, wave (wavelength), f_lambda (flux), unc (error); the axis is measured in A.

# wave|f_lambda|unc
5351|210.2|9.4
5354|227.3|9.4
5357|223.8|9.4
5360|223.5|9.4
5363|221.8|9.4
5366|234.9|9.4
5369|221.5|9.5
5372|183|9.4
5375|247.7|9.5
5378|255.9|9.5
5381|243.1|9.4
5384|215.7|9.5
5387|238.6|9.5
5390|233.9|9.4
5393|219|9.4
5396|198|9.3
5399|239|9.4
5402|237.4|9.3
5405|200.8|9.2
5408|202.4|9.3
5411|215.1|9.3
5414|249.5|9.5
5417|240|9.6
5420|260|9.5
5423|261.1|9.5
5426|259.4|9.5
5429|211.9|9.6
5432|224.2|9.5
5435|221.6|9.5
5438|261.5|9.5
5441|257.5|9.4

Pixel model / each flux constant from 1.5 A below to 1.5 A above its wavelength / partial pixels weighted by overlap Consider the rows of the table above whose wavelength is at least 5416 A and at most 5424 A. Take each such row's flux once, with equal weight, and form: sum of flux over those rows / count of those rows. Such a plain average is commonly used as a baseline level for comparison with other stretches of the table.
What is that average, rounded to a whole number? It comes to 254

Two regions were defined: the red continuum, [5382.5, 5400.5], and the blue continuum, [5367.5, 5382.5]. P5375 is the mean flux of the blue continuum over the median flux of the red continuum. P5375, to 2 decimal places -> 1.02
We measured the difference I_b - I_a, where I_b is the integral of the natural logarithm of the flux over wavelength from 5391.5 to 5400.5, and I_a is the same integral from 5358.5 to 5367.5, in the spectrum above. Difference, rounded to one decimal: -0.3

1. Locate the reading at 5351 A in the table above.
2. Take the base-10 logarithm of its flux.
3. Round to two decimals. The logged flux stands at 2.32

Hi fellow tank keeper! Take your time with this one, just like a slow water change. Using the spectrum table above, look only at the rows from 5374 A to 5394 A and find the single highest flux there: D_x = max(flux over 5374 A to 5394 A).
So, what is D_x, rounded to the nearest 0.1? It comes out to 255.9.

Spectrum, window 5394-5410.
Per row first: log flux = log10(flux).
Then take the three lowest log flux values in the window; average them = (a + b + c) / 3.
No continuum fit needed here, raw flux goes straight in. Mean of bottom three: 2.30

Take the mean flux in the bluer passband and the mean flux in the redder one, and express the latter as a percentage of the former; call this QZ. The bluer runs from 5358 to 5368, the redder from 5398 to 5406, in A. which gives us 100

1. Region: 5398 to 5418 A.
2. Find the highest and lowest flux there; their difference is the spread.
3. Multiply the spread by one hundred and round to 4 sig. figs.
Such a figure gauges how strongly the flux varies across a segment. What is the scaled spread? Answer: 4870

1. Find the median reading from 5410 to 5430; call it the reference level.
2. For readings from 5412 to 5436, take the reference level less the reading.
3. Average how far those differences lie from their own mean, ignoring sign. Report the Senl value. 17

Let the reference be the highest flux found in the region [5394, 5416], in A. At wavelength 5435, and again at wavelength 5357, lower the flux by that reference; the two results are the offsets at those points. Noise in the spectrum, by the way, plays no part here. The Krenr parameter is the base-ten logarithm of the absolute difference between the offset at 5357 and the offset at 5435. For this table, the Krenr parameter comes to 0.34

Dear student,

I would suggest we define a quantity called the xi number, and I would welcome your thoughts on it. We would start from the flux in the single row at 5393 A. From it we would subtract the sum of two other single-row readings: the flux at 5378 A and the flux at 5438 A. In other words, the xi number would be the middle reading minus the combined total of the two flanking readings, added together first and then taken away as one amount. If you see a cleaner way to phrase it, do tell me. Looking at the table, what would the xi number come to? -298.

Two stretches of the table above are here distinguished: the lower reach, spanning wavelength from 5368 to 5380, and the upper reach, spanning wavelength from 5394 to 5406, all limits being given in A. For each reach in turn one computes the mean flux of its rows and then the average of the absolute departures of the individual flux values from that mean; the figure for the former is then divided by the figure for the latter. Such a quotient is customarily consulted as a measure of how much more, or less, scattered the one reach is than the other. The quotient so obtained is 1.3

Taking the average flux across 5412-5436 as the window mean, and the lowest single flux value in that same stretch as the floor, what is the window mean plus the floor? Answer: 453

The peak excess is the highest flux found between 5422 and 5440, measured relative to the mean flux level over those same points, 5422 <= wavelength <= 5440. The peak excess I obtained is 22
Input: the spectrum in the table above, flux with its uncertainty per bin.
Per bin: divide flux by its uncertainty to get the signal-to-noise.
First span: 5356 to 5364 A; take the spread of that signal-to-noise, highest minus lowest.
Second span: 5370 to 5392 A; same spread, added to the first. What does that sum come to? 8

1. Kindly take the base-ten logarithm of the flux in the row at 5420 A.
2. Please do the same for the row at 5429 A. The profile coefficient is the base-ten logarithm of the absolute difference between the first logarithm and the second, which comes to -1.05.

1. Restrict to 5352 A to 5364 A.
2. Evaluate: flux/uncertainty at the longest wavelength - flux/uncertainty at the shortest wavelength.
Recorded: -1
